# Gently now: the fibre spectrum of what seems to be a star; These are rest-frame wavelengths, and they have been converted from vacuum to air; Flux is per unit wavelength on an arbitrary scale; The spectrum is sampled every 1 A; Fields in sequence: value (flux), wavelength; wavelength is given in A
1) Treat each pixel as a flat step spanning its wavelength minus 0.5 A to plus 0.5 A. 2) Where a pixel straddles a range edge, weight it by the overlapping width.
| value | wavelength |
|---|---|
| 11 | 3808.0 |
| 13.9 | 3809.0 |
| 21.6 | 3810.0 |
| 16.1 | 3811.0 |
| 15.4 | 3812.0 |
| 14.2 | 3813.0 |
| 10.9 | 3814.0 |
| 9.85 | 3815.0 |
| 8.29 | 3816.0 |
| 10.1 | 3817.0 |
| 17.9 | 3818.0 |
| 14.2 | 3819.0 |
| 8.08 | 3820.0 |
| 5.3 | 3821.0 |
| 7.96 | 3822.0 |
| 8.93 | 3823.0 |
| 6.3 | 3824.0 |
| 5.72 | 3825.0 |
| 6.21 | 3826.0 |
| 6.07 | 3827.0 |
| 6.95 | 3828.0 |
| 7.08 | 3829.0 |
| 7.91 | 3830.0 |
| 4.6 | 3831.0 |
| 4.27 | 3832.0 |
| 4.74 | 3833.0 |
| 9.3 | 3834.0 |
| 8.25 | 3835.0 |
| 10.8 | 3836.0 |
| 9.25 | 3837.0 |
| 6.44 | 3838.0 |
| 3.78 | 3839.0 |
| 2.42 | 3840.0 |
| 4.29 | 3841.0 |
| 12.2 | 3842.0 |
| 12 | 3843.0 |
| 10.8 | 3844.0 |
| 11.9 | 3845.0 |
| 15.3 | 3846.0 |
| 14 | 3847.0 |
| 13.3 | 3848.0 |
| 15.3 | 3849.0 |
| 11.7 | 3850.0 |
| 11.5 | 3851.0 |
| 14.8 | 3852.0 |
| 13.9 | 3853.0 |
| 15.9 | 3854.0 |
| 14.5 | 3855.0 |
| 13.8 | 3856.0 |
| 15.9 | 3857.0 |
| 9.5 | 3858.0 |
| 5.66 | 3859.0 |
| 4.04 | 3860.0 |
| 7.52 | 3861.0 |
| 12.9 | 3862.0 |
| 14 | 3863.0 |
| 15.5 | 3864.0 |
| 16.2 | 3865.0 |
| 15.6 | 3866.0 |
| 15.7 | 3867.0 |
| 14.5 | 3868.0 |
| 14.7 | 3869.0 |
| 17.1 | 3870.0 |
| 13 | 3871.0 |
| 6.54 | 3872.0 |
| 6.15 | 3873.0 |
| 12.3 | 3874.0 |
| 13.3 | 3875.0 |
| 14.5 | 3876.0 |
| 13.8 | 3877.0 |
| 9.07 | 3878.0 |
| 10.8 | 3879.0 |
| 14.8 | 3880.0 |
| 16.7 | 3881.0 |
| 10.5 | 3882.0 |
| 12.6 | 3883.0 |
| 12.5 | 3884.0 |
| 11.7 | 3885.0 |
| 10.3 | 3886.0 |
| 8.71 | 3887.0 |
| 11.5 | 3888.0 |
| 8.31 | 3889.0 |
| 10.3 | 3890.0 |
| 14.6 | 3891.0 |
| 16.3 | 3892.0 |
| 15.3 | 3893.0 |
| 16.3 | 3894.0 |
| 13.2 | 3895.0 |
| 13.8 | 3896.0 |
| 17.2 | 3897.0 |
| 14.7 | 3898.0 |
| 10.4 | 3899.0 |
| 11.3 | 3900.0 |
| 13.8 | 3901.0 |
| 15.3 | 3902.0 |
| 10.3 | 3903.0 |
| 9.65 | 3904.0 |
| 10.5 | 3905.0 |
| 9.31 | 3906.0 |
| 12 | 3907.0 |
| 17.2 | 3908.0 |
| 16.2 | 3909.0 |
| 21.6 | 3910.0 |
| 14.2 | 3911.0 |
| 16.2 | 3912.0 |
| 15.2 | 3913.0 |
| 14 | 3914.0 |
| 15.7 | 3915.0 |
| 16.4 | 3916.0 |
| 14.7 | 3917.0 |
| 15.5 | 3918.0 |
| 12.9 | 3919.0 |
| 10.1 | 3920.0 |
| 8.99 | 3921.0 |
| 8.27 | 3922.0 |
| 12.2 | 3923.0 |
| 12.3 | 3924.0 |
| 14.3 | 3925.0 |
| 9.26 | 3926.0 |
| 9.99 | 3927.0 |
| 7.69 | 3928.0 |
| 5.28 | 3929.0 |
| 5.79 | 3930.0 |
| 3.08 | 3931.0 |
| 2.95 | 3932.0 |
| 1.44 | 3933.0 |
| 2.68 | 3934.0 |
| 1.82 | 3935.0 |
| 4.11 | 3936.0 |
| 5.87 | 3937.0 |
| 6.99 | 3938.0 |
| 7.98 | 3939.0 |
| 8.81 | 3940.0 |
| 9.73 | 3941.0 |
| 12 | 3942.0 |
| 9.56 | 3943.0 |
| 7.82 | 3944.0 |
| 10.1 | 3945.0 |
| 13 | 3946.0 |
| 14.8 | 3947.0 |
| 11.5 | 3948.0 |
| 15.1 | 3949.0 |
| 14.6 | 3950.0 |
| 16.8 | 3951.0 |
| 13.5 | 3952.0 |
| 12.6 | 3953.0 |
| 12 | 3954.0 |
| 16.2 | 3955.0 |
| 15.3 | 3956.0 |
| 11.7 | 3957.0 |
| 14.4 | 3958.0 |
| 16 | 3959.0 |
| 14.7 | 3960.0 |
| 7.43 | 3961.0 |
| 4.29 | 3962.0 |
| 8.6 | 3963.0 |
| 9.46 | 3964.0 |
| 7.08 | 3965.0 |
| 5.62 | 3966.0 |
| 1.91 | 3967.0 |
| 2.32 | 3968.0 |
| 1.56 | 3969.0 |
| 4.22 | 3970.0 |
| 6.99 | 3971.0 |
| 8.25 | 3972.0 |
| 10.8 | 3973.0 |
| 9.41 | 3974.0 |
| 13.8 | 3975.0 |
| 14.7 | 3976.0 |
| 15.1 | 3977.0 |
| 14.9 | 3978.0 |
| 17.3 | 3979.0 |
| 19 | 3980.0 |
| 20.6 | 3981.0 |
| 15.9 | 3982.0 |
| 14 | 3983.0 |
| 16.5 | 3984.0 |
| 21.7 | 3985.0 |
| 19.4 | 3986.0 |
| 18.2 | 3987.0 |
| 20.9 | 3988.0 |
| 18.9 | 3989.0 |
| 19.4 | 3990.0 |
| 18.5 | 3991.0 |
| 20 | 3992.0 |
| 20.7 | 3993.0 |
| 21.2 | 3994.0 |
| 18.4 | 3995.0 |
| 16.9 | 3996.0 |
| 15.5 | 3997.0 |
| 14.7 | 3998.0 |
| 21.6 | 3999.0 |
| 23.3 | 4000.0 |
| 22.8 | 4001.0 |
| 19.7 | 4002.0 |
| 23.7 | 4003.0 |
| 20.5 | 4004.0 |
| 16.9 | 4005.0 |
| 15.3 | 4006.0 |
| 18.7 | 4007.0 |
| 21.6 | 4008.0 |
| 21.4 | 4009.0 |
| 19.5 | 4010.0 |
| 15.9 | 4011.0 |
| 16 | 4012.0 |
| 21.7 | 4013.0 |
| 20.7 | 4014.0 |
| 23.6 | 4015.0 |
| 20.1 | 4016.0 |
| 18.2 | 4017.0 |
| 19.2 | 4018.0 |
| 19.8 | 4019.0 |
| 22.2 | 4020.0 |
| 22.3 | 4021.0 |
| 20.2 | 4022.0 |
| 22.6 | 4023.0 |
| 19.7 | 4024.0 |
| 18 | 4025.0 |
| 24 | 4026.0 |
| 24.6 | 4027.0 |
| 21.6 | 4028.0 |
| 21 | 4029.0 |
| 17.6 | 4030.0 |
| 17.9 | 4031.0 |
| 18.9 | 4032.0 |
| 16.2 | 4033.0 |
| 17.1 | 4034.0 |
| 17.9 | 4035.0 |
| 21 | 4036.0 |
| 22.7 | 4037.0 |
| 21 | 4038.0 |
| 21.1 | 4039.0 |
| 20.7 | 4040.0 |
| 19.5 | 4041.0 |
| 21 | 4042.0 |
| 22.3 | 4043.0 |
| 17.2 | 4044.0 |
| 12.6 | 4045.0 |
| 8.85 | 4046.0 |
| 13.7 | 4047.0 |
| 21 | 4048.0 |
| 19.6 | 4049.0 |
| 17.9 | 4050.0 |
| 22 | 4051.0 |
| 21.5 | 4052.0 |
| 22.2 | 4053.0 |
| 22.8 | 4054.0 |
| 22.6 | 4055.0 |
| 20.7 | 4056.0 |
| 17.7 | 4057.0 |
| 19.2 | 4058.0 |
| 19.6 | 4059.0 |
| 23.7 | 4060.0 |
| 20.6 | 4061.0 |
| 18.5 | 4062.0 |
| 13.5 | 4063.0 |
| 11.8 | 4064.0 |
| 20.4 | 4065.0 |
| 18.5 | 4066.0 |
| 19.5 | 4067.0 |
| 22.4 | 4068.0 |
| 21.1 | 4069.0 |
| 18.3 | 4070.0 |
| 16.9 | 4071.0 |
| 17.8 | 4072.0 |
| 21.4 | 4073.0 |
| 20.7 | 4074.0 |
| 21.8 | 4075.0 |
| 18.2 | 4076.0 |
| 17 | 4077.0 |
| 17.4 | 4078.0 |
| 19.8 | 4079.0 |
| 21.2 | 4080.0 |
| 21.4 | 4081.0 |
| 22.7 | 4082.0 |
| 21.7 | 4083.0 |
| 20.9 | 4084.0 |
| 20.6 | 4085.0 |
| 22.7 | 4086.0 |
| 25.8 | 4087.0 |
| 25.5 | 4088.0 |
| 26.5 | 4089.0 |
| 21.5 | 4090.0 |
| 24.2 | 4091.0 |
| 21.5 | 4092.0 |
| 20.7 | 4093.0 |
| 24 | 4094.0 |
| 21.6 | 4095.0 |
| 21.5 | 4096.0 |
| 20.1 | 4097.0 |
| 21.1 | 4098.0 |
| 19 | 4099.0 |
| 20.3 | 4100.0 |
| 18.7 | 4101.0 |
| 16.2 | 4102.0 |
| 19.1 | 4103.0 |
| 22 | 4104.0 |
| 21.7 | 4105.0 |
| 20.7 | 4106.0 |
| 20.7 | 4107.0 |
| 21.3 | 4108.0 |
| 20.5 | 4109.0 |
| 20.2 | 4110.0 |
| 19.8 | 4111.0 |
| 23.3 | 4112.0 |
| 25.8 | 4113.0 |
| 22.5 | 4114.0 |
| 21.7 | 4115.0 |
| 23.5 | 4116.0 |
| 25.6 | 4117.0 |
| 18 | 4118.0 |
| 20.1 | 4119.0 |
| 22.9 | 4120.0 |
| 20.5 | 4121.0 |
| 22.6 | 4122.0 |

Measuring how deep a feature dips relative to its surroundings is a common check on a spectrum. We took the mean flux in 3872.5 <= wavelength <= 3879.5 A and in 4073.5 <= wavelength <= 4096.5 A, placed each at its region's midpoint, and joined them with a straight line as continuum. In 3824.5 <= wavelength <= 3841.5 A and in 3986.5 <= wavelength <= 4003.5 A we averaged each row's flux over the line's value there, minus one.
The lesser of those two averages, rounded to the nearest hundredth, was -0.32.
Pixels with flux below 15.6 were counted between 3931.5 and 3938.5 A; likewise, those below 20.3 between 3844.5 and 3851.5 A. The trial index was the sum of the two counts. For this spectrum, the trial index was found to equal 14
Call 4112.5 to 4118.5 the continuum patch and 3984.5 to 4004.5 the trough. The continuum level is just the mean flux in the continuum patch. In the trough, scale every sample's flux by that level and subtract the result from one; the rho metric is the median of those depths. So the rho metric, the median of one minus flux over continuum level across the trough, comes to 0.13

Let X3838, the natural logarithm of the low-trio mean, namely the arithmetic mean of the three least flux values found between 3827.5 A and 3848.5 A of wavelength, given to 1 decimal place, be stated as 1.2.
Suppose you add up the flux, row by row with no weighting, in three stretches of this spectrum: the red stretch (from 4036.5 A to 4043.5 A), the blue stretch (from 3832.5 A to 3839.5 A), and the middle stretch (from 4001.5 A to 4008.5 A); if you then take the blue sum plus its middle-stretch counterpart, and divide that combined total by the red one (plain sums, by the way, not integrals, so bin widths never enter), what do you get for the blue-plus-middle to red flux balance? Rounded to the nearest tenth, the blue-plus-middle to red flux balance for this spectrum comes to 1.3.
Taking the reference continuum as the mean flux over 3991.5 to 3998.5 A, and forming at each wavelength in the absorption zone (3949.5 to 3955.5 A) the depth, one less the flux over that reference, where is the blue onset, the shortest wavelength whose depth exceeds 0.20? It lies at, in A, 3952.0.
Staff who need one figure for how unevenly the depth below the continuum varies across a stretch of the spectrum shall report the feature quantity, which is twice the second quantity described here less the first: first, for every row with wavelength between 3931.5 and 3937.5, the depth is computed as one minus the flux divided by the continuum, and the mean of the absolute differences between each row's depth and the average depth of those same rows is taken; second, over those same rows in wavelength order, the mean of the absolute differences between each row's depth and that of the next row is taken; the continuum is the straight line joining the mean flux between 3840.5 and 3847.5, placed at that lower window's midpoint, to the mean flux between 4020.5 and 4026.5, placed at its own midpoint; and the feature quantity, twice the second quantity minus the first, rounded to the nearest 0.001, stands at 0.113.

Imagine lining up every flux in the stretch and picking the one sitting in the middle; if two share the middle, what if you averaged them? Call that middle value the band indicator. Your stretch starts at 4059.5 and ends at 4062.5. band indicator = 21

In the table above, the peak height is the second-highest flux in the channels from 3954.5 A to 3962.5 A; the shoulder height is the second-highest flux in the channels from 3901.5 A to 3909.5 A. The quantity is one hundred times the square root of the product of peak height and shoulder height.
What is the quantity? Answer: 1610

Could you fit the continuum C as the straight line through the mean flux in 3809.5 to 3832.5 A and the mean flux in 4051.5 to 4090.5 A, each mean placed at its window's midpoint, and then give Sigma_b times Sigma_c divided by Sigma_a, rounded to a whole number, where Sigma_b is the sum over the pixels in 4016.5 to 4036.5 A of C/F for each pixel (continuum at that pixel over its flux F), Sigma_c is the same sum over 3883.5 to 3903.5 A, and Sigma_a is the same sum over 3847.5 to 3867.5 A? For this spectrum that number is 19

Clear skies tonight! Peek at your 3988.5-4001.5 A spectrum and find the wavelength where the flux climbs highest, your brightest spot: 4000.0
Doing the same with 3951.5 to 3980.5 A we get 3980.0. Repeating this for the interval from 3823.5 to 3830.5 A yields 3830.0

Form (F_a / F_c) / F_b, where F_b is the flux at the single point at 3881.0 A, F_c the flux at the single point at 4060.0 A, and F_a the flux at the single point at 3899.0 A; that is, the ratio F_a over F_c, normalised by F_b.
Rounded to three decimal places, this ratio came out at 0.026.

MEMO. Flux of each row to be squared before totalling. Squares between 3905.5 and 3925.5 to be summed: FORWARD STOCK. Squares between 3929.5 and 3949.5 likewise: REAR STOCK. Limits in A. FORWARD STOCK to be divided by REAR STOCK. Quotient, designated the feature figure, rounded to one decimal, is 2.6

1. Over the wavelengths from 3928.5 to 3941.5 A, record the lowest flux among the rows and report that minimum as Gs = 1.44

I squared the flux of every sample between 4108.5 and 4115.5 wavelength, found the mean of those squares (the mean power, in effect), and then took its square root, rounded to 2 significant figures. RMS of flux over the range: 22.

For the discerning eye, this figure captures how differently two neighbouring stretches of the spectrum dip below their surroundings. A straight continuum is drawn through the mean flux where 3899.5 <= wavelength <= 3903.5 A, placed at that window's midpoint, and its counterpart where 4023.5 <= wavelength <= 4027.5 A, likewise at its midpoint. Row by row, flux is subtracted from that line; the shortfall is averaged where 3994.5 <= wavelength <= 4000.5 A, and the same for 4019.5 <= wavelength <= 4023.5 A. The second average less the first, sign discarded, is 2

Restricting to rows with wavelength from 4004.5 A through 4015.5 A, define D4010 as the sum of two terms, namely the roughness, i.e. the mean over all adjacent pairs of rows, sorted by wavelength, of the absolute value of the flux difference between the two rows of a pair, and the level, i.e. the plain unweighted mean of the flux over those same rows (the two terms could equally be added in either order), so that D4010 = 21.5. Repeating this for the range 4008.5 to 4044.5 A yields 22.1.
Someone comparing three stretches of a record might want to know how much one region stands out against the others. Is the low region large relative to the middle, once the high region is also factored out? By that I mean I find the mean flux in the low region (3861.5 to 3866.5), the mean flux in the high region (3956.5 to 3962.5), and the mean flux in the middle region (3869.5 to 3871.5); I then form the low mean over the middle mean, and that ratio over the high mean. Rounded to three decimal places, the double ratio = 0.086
